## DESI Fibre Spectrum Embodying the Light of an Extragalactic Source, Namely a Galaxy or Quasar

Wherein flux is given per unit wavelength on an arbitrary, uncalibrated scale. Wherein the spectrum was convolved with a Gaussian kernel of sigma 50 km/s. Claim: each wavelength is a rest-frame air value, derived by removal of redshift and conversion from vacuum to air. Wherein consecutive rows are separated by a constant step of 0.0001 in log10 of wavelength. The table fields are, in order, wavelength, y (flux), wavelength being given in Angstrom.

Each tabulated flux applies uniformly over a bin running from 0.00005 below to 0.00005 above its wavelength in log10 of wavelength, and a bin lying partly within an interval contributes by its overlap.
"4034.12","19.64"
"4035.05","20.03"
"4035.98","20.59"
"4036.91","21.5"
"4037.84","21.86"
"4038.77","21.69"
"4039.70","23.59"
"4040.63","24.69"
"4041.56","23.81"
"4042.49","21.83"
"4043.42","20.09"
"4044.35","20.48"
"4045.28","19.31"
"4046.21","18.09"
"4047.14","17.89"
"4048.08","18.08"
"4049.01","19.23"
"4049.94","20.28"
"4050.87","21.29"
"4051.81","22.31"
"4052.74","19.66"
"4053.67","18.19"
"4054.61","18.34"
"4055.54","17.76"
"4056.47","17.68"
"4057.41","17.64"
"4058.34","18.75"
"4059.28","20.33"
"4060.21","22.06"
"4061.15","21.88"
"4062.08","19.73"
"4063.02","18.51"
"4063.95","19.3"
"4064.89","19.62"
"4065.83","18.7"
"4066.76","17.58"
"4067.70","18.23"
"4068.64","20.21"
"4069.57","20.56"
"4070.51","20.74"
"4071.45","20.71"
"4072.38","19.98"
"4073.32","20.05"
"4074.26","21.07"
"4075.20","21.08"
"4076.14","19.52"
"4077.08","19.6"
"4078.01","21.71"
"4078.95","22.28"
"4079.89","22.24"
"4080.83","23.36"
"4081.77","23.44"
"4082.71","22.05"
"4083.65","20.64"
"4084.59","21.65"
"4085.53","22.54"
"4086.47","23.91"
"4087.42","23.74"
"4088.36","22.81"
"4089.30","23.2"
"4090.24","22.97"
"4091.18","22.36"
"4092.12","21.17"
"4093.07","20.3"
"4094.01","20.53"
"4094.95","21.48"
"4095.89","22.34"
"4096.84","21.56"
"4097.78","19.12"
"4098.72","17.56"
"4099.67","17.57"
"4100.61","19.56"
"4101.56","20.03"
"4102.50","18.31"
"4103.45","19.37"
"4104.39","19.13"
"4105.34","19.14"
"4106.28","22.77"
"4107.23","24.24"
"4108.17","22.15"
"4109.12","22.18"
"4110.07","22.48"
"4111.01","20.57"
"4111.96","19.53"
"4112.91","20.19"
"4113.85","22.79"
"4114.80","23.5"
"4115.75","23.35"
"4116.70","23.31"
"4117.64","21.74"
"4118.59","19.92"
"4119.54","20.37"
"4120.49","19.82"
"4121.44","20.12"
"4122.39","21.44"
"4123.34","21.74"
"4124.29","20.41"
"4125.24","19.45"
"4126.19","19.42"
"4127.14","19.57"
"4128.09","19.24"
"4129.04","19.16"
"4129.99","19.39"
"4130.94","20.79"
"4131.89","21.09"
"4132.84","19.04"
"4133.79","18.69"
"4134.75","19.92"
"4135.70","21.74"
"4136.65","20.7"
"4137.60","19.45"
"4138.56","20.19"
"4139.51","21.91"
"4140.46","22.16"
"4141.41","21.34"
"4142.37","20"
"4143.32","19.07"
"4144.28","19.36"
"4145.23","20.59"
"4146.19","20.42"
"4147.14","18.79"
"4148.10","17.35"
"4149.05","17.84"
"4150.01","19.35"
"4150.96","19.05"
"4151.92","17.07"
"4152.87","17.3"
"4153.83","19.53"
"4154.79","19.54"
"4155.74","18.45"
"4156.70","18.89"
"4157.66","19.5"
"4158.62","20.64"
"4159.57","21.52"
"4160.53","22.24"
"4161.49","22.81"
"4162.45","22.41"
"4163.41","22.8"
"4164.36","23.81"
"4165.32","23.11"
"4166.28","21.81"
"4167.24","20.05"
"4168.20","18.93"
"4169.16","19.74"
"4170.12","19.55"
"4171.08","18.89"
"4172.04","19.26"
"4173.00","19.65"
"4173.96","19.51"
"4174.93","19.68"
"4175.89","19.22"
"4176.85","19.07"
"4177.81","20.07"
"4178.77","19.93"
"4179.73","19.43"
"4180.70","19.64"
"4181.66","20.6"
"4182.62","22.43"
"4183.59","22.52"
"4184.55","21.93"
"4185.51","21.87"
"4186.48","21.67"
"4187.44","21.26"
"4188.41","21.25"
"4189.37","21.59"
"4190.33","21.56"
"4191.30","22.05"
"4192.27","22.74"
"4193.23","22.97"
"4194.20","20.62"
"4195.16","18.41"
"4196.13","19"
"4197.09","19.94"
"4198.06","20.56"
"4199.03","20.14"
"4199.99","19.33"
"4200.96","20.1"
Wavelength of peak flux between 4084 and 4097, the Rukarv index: 4086.47 Angstrom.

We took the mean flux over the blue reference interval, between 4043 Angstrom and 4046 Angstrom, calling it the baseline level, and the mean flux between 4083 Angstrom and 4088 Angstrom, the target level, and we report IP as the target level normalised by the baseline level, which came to 1.13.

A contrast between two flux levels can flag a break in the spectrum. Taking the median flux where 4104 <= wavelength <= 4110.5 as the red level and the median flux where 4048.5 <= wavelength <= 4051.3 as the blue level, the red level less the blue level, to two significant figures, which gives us 1.9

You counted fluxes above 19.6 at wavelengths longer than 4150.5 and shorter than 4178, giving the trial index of 14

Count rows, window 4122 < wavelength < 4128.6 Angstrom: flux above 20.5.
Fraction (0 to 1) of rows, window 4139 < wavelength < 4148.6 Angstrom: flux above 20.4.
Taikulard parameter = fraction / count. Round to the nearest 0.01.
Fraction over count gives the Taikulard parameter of 0.25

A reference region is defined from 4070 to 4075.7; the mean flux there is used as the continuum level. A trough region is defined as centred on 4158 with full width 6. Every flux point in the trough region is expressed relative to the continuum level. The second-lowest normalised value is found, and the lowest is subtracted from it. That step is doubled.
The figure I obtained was 0.043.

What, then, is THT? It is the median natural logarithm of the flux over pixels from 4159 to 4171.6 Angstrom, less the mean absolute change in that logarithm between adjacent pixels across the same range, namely 3.04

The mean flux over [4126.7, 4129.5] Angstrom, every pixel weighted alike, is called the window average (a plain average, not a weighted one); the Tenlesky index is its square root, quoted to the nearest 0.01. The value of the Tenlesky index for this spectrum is 4.40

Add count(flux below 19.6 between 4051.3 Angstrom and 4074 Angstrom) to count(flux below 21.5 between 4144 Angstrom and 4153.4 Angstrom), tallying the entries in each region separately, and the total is 21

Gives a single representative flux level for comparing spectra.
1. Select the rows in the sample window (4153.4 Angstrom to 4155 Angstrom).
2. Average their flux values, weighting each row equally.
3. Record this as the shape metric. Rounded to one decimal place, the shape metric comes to 19.5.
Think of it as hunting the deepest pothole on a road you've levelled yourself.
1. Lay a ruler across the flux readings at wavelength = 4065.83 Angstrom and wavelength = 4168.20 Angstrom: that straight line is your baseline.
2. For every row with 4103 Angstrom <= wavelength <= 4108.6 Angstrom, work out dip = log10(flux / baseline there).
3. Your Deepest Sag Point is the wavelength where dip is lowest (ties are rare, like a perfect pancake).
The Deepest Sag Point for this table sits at 4104.39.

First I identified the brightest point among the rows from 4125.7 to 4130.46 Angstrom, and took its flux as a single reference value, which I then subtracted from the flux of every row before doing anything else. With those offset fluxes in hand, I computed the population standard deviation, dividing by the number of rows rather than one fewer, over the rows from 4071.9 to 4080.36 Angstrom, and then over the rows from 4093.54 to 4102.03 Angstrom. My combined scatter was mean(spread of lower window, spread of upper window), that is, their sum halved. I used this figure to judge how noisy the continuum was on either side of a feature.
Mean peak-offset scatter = 1.32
